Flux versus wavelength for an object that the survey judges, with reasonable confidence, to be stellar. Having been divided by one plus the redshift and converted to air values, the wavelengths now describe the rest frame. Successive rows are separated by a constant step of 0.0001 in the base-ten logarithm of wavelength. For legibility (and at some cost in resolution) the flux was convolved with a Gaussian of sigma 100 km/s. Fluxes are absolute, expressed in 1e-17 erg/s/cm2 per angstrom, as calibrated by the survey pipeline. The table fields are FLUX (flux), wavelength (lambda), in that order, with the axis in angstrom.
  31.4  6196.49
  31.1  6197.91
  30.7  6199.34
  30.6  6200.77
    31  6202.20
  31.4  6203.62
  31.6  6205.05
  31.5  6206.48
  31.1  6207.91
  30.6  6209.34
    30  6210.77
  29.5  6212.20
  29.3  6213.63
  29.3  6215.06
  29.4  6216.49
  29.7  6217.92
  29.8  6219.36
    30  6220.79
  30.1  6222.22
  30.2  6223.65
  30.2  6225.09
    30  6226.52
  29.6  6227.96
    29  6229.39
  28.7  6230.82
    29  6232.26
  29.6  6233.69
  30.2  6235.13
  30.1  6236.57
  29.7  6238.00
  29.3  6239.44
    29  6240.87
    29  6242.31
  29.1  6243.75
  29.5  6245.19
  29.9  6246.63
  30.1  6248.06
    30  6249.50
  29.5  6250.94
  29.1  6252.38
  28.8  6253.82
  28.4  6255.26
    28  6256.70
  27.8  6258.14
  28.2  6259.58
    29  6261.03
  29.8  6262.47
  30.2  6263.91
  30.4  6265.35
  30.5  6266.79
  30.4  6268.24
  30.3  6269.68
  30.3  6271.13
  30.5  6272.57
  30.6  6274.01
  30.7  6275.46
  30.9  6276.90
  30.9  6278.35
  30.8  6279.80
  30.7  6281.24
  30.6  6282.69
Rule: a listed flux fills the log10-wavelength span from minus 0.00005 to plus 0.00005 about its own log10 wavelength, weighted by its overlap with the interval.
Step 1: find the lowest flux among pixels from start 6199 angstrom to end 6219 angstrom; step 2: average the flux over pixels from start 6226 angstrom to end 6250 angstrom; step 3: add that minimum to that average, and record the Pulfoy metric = 58.8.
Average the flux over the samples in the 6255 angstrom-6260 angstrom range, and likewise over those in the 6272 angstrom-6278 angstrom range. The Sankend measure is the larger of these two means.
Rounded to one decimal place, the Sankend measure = 30.7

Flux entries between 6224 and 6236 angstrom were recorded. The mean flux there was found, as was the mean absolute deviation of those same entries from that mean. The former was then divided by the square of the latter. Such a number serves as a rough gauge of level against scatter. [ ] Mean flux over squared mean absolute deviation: 129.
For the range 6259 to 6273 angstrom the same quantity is 90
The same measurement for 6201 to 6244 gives 76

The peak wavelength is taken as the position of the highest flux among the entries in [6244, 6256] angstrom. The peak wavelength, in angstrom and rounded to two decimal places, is 6248.06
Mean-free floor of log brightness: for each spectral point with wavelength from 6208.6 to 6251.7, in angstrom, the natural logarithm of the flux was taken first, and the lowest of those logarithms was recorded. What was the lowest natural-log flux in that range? 3.36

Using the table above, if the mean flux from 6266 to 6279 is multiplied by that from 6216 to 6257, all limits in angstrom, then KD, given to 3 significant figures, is 901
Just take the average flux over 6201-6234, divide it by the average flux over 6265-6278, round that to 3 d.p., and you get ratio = 0.984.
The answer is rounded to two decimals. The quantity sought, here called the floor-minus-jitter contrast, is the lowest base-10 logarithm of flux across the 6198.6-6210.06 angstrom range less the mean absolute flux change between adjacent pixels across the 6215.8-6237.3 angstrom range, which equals 1.21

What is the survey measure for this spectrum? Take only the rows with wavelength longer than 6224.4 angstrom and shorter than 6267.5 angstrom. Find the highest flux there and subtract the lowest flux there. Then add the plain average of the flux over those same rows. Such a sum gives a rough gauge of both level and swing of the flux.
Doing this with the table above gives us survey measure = 32.1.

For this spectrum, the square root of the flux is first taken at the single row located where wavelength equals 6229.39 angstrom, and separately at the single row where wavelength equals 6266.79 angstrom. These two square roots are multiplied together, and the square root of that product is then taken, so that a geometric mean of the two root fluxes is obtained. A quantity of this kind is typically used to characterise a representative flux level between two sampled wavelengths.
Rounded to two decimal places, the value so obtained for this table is 5.45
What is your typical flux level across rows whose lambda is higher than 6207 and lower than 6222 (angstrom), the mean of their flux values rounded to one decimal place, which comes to 29.9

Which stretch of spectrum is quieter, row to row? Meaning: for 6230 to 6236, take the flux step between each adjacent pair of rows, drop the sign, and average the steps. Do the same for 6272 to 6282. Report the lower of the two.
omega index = 0.10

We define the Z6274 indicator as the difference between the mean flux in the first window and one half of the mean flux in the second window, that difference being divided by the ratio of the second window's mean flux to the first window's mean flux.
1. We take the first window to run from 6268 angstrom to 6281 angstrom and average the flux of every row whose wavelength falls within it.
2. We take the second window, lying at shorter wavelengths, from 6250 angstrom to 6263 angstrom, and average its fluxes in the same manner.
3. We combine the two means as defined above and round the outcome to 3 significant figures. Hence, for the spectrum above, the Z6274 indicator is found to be 17.3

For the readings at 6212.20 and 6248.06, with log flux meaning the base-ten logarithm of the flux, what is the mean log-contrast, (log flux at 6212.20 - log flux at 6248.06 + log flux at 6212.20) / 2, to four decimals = 0.7305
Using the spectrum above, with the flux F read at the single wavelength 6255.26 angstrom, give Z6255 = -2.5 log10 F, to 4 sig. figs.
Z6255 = -3.633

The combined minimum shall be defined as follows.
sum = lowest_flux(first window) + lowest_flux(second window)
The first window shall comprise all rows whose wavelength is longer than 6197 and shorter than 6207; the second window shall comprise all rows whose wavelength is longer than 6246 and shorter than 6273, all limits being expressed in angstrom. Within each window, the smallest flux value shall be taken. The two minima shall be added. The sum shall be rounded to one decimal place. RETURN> 58.4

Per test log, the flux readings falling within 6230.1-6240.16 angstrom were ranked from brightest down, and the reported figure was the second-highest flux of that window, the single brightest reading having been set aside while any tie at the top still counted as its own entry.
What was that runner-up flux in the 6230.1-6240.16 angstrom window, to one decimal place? 30.1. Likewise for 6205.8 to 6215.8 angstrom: 31.1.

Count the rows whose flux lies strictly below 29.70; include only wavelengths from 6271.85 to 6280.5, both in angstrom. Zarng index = 0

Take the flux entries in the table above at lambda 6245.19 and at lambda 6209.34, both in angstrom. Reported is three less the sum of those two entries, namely -57.1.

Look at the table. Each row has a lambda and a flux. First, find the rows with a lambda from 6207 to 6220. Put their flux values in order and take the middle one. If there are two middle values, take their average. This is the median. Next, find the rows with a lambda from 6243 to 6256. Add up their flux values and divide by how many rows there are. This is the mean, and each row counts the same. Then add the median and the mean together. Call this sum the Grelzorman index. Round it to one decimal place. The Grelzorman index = 59.1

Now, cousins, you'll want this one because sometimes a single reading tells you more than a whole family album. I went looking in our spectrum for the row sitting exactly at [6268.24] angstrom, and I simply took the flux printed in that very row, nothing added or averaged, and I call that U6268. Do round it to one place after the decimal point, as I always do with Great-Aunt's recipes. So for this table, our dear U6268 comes 30.4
